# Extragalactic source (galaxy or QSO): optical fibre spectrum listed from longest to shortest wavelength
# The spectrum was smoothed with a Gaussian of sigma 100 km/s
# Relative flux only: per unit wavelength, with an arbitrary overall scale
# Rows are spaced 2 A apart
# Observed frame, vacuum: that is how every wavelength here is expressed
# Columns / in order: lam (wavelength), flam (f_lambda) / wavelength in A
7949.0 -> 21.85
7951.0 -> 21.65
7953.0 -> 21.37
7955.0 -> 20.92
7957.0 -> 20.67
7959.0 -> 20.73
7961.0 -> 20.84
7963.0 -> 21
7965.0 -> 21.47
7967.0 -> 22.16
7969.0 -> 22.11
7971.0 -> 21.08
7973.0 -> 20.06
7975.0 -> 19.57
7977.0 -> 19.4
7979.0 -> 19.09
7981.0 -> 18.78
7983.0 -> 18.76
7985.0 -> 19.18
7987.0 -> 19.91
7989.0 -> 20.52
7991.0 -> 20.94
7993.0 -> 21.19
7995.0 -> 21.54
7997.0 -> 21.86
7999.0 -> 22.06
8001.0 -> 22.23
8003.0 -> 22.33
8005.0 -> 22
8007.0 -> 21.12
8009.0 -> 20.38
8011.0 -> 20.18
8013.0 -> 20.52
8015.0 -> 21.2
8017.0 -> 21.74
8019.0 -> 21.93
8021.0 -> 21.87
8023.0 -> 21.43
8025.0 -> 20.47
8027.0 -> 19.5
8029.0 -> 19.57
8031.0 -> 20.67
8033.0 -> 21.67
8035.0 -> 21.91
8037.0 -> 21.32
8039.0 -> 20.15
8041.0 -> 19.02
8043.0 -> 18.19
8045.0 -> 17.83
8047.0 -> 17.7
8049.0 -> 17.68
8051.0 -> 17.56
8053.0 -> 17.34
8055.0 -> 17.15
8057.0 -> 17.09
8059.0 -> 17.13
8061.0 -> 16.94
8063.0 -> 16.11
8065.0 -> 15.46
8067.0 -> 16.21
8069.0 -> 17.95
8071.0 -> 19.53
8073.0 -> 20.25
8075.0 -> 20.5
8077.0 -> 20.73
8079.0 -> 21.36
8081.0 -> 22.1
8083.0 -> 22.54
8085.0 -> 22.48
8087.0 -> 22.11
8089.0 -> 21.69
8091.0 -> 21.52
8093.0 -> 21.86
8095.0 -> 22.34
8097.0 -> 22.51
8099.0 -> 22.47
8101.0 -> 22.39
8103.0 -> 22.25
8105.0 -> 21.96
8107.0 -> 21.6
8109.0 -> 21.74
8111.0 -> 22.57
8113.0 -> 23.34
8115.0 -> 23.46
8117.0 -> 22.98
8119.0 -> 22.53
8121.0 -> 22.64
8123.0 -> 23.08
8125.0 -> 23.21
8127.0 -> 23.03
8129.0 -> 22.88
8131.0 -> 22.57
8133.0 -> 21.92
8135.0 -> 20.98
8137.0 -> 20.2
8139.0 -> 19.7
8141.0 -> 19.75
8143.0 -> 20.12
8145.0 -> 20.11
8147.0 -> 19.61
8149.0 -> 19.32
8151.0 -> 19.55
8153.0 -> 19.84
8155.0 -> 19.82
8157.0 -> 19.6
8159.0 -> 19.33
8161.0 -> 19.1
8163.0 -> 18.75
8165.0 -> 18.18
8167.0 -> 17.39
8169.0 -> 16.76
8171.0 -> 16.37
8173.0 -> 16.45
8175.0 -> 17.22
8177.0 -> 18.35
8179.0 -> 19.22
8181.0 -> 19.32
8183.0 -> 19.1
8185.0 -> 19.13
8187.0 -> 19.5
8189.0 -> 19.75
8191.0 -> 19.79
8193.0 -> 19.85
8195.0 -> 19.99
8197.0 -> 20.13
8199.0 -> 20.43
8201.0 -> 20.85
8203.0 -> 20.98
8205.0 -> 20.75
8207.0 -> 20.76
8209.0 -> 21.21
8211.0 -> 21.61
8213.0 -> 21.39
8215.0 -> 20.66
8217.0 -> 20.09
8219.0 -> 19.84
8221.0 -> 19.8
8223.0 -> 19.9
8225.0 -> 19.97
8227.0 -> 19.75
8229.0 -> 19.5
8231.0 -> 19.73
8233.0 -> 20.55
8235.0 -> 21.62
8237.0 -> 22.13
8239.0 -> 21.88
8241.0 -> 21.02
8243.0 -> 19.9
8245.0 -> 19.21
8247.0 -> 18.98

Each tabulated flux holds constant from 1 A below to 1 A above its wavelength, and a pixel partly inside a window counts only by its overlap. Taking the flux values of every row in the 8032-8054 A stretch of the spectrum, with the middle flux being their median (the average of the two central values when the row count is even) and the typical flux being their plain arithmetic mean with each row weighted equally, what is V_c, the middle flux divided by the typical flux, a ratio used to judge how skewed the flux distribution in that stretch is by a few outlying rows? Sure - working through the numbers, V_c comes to 0.95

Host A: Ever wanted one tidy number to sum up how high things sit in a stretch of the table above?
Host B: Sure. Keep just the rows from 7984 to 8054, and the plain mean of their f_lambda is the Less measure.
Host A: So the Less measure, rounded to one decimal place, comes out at 20.4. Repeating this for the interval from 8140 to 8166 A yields 19.5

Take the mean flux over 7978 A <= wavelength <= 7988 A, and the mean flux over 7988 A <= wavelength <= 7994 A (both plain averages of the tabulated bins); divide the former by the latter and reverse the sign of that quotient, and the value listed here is -0.92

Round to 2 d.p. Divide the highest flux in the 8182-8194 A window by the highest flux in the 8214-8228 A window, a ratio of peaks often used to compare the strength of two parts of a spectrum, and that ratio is 0.96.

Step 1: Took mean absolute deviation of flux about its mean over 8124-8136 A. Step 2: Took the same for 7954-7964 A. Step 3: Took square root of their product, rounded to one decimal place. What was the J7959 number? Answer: 0.3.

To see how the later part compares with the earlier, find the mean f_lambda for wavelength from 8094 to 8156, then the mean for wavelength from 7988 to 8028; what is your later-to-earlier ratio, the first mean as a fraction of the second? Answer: 1.02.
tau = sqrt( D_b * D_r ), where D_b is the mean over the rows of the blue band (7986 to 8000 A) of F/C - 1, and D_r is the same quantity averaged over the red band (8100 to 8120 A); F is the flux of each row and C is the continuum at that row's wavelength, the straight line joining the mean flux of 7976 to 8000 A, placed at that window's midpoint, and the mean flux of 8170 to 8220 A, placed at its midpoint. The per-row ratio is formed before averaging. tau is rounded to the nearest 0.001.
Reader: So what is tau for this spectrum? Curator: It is 0.075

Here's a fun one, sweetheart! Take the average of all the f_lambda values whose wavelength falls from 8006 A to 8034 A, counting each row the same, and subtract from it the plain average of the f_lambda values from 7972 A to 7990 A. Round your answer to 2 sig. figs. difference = 1.4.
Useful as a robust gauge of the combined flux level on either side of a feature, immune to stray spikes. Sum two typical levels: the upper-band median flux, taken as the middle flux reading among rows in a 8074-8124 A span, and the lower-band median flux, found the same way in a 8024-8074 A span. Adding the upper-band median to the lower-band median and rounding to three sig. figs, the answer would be 40.3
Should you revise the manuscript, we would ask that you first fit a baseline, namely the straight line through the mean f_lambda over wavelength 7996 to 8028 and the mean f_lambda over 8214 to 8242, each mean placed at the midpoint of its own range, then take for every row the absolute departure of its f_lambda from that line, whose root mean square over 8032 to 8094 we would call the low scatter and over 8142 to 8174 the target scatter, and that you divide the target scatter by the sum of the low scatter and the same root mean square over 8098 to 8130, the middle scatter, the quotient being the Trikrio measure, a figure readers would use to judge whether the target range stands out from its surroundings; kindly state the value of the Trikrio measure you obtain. 0.5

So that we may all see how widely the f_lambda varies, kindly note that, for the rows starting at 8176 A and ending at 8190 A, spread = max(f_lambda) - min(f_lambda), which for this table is 1.4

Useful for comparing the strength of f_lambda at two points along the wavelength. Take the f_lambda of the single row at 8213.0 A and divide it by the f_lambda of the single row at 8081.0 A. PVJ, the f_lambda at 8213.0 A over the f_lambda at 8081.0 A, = 0.97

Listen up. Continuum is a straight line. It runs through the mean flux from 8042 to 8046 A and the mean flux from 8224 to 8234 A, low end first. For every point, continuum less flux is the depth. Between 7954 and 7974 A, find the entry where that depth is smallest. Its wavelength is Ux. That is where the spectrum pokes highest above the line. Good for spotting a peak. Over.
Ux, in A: 7967.0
